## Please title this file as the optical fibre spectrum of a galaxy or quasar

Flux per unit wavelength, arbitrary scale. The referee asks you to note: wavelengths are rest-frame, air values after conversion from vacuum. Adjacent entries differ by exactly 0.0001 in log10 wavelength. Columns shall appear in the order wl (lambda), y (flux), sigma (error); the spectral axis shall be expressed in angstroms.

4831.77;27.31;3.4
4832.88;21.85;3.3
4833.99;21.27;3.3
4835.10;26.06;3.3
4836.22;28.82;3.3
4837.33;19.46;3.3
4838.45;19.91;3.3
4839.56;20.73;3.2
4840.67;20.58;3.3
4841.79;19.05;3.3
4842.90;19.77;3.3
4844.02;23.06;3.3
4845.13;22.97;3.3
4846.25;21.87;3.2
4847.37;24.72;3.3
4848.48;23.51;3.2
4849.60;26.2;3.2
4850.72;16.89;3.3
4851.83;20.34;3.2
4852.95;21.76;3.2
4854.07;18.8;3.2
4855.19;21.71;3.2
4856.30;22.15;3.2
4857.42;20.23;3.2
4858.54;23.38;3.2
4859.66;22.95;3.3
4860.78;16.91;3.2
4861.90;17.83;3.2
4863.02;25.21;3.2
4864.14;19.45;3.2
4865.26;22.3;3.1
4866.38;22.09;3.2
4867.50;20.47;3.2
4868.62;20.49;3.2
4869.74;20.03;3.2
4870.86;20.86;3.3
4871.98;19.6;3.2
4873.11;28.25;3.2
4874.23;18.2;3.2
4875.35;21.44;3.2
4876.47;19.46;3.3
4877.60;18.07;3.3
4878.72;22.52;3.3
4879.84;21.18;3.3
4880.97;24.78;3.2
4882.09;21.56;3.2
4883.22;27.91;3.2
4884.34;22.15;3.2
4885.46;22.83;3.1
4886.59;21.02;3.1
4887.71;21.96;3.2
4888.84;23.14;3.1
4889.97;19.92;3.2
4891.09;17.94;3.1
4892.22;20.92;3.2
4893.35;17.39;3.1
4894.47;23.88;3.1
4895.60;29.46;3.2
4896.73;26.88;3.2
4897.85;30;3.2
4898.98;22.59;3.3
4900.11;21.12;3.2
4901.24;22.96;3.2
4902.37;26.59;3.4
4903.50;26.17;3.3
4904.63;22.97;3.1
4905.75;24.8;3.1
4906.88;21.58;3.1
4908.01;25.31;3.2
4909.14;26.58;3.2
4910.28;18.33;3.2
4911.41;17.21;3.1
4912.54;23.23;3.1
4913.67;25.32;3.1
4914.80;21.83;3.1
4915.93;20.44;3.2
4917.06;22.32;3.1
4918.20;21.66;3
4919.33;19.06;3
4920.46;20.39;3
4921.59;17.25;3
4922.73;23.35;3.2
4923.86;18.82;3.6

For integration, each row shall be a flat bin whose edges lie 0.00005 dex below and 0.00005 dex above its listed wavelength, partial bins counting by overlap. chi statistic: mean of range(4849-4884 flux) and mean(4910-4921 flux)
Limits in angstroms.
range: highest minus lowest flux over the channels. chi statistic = 16.2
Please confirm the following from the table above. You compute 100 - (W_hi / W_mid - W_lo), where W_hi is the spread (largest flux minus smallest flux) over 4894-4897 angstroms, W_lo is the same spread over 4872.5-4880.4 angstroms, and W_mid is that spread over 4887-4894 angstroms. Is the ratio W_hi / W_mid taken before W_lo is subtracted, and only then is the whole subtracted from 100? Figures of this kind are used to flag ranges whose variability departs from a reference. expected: 109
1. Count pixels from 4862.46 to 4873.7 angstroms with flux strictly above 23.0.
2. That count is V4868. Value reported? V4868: 2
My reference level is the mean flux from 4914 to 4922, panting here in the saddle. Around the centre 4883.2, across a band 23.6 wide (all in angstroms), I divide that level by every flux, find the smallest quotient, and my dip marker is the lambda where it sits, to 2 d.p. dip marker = 4873.11 angstroms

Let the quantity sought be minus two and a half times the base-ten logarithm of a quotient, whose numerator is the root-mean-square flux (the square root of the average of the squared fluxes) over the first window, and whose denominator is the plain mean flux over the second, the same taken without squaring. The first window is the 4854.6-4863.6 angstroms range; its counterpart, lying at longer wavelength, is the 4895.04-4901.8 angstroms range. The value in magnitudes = 0.19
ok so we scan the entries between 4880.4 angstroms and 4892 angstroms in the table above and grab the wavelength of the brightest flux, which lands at 4883.22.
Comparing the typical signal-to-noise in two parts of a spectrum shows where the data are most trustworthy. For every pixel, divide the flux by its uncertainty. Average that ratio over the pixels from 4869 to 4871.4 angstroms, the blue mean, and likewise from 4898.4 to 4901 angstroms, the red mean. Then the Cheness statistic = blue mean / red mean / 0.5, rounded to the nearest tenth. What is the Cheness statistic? 1.9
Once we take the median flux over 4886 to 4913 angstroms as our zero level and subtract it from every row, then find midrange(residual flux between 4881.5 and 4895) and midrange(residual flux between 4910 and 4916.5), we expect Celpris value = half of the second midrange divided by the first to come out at 2.7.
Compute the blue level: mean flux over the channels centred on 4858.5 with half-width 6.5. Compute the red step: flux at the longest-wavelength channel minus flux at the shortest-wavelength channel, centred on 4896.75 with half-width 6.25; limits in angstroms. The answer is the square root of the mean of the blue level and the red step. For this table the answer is 3.8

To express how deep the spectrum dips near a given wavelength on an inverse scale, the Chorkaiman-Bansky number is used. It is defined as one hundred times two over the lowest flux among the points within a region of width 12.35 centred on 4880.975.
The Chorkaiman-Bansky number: 11.1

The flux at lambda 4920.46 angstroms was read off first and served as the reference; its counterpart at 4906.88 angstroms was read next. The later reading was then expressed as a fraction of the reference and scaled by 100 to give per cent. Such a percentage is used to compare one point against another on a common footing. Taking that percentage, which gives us 106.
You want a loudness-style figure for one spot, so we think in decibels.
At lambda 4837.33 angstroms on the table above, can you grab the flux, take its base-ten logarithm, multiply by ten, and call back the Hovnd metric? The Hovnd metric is 12.9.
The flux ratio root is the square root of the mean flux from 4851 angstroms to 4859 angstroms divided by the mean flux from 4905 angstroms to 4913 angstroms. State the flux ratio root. 0.97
